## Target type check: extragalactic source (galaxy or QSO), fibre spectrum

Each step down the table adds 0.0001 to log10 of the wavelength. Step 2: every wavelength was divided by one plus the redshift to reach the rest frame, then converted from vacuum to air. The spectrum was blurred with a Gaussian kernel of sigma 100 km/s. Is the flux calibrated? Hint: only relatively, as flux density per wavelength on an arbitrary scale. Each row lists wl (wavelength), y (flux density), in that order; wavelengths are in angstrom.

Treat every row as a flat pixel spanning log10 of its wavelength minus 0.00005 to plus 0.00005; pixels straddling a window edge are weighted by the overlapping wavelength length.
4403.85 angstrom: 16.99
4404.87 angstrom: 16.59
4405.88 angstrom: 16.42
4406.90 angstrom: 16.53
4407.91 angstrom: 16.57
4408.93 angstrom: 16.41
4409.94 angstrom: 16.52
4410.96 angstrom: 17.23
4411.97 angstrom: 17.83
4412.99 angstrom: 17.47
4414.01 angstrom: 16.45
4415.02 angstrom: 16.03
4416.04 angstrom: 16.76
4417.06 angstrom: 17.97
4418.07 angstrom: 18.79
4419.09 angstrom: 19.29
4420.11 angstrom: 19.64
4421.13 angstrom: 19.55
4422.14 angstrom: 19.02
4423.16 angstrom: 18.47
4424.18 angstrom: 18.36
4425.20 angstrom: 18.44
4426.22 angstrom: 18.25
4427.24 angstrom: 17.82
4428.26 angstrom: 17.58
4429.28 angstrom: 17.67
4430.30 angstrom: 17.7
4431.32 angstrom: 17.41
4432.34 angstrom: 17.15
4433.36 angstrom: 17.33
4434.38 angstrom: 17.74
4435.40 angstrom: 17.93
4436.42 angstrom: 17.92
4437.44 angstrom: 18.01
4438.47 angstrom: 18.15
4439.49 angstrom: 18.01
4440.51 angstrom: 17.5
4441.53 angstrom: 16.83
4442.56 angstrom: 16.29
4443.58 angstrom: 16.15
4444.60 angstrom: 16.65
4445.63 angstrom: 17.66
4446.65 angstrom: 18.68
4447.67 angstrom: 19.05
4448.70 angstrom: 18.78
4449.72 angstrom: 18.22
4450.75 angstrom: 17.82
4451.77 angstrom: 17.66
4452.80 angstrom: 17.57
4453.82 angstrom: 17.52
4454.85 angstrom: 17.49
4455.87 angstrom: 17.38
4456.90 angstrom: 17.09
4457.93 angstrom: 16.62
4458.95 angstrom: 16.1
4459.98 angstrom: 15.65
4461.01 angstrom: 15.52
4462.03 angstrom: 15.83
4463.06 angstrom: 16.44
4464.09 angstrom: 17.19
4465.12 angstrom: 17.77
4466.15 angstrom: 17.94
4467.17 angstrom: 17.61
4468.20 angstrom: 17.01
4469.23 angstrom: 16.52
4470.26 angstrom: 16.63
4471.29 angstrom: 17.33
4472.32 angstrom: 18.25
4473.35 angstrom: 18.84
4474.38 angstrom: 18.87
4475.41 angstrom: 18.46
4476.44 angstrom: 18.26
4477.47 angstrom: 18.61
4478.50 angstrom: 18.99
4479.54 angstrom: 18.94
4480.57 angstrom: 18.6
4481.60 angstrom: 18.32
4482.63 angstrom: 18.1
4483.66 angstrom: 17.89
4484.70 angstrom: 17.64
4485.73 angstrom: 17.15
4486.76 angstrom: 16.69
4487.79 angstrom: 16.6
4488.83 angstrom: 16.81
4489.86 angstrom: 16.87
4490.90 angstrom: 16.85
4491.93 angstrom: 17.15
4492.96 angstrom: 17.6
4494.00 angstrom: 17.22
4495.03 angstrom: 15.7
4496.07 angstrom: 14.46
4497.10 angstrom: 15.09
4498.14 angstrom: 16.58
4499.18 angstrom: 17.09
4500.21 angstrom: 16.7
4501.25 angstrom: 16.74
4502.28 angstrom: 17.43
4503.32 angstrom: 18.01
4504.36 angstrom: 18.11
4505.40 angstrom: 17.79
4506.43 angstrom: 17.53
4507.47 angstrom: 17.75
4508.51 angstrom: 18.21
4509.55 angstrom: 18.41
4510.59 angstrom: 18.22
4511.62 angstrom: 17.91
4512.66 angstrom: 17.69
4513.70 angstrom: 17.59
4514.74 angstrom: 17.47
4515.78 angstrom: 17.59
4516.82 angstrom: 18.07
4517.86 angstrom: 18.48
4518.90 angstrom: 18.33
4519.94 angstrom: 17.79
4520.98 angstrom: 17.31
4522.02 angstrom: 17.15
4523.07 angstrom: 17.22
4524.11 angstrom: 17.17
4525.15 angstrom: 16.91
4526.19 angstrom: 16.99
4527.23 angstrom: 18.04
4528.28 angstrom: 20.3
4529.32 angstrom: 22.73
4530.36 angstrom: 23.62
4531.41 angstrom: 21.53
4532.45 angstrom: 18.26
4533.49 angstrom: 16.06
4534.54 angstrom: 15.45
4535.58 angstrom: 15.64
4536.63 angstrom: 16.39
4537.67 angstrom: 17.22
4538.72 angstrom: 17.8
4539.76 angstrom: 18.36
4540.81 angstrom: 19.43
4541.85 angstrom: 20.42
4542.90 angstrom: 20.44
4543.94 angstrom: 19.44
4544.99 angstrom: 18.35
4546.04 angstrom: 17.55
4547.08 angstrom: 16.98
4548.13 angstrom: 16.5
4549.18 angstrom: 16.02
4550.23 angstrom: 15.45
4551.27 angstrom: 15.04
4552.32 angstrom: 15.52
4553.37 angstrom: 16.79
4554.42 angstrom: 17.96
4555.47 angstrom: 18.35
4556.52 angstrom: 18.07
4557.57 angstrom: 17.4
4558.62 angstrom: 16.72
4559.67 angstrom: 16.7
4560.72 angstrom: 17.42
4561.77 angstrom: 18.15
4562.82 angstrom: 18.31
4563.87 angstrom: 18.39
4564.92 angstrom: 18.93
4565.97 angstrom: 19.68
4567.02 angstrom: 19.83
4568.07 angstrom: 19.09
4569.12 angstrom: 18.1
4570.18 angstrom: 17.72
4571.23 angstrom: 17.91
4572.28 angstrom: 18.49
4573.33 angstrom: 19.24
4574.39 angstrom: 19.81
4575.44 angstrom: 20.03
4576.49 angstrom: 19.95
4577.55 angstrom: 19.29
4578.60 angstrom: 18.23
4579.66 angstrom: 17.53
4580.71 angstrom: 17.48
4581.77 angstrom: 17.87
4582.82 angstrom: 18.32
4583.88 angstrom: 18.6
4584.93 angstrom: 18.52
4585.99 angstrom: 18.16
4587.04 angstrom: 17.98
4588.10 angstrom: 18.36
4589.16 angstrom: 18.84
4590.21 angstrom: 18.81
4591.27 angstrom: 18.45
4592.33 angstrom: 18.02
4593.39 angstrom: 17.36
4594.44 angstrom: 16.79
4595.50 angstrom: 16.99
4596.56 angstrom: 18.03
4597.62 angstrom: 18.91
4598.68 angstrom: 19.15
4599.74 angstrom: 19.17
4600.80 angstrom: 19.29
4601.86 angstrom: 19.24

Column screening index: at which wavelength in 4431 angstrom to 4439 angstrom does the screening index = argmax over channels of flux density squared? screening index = 4438.47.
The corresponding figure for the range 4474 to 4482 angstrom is 4478.50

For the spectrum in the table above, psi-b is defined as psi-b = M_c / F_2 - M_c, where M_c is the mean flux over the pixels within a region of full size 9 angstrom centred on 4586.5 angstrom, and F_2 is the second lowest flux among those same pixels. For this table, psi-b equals -17.4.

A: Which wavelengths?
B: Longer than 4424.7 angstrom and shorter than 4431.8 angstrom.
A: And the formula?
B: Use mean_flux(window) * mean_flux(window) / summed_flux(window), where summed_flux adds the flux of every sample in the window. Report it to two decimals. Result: 2.55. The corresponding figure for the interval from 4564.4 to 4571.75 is 2.68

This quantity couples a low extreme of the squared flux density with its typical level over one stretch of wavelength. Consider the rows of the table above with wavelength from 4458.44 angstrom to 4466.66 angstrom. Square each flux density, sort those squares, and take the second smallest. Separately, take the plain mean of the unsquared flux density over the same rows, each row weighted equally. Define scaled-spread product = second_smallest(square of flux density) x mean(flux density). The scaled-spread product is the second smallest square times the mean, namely 4055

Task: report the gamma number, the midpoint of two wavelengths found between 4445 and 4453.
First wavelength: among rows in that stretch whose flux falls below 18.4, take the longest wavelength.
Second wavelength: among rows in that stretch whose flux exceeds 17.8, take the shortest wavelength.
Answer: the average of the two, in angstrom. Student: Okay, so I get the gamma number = 4449.7 angstrom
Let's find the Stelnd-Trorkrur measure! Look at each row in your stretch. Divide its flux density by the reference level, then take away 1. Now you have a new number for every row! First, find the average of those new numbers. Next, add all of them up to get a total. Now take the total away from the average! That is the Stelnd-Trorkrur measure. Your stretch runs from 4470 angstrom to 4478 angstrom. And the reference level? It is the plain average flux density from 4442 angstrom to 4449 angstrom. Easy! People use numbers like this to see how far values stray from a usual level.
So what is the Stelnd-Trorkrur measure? -0.2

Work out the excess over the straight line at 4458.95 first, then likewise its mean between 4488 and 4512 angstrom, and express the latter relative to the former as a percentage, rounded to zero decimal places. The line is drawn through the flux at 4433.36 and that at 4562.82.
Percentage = 49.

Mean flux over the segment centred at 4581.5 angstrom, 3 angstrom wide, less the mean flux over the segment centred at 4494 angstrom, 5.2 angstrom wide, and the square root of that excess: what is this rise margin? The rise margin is 1.2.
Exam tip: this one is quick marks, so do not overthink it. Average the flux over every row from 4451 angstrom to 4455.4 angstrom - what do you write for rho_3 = 17.6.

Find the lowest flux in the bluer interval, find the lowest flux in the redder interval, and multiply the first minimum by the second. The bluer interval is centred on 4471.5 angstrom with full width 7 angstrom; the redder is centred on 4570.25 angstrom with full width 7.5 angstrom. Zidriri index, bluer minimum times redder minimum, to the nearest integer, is 293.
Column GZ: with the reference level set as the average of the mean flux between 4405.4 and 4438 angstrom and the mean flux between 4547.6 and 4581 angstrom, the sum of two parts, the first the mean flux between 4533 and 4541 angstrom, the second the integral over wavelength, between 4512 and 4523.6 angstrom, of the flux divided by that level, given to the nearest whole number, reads 28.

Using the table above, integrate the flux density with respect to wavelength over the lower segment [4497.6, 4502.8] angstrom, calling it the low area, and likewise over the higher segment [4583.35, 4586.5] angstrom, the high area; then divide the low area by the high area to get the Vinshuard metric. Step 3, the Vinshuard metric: 1.5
